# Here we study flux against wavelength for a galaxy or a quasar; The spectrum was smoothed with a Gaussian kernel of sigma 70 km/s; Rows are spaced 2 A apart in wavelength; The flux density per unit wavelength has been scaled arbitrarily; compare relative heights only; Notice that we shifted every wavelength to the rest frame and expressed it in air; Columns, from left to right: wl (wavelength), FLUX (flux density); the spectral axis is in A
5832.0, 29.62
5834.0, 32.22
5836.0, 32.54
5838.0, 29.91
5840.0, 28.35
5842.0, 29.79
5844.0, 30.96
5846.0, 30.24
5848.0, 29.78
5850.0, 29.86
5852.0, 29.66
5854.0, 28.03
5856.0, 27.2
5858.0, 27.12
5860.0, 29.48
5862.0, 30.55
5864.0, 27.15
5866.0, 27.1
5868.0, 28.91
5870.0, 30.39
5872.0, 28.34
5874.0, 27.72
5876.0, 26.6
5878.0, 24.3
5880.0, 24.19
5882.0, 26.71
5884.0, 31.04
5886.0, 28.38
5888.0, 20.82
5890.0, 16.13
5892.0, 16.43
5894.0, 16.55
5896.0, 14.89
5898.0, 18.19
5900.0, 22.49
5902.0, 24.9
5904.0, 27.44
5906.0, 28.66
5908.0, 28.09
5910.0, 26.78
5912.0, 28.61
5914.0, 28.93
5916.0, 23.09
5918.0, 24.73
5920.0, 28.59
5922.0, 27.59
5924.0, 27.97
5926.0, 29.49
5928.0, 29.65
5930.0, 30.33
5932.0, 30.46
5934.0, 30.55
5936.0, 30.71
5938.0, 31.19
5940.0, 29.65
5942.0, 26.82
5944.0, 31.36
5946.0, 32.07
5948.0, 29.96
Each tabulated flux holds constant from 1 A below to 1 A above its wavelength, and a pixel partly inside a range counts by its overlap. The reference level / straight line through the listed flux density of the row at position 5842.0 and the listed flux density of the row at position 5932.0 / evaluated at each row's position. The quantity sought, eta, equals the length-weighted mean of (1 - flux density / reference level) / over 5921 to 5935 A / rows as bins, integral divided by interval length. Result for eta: 0.033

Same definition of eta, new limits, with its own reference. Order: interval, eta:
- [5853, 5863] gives 0.048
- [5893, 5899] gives 0.452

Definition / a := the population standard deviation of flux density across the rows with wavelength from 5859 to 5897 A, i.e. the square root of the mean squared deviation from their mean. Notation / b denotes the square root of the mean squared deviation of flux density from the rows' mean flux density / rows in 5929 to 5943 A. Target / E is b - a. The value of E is -4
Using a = 5.2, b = 1.4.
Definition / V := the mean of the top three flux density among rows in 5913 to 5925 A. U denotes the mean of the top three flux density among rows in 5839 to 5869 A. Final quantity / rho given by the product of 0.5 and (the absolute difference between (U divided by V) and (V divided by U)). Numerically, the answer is 0.07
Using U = 30.6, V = 28.5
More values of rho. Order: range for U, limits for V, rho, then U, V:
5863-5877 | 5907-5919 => 0.02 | 29.2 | 28.5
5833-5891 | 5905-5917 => 0.11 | 31.9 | 28.7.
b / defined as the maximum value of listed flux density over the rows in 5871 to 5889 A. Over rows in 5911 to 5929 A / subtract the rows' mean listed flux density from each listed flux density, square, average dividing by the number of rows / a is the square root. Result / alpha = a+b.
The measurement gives 33.2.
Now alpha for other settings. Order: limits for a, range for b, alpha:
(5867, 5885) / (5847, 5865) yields 32.8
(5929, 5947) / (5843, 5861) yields 32.4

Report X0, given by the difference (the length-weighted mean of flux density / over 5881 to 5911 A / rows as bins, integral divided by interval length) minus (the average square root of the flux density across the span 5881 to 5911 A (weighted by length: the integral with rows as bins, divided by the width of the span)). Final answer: 18.4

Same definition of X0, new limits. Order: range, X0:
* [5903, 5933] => 22.7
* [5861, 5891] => 21.4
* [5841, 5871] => 23.7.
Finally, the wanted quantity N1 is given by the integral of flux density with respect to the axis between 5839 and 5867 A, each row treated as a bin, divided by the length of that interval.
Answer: 28.9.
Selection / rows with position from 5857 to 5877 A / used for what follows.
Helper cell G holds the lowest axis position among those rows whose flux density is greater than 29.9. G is 5862.0 A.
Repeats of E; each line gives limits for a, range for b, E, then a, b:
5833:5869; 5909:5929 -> 0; 1.6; 2.0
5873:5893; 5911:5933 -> -3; 4.8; 2.2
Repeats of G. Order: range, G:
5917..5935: 5930.0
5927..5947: 5930.0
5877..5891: 5884.0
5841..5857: 5844.0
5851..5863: 5862.0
